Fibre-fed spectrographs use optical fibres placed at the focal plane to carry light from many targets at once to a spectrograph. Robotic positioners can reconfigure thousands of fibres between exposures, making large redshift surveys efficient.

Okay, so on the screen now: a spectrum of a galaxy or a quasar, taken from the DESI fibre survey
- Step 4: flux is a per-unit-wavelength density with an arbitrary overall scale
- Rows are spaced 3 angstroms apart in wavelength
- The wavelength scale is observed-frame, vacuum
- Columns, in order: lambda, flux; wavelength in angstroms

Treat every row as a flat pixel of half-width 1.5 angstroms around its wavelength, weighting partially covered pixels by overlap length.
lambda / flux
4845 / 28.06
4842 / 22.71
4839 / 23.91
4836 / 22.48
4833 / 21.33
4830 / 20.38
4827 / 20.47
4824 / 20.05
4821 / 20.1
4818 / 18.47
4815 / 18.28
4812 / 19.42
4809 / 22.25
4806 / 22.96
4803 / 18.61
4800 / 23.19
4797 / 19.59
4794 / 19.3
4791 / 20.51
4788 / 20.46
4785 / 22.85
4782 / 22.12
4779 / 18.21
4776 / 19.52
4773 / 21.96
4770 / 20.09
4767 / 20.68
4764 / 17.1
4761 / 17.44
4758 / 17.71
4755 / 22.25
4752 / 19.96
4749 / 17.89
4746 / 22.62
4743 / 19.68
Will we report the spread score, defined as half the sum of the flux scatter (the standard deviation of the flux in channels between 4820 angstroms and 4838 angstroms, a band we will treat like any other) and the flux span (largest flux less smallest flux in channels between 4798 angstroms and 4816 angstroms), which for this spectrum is 2.9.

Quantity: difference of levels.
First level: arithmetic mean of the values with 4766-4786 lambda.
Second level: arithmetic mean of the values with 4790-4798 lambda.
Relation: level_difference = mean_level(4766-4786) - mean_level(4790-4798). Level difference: 1.0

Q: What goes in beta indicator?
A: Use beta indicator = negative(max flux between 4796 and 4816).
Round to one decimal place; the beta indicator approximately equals -23.2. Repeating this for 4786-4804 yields -23.2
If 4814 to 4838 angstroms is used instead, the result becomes -22.5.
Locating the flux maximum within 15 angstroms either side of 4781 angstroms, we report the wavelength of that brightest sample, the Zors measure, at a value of 4785 angstroms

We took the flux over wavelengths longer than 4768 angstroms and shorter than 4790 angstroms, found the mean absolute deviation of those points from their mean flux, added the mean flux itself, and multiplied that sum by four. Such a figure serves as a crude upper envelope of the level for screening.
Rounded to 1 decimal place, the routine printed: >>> 88.3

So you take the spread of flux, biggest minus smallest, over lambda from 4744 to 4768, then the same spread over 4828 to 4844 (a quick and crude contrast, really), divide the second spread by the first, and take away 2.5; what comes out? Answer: -1.86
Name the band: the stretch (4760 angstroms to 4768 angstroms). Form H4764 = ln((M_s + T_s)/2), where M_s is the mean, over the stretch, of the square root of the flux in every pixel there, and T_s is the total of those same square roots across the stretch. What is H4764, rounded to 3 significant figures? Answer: 2.15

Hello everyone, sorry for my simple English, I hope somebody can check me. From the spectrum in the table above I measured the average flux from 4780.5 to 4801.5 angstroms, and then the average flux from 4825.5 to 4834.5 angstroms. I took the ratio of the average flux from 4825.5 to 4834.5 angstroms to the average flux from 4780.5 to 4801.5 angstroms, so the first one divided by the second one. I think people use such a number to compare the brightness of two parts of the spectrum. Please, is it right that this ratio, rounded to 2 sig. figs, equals 0.98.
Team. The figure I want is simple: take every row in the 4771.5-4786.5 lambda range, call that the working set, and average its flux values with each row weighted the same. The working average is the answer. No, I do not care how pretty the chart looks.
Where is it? 20.9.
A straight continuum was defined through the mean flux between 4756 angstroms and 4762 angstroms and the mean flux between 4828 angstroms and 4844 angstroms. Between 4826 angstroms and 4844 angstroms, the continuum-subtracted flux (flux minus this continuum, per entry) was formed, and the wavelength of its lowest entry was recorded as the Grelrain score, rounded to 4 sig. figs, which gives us 4830 angstroms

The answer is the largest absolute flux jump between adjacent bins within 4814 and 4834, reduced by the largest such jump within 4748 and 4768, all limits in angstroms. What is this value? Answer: -2.9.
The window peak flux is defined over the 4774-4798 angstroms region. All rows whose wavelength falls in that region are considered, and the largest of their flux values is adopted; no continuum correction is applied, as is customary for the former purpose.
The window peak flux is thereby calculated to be 22.85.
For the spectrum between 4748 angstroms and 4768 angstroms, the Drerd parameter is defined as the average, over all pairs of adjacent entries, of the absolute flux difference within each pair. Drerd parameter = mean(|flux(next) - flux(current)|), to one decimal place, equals 2.2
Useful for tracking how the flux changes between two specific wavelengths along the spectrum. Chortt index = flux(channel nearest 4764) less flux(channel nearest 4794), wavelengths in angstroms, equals -2.2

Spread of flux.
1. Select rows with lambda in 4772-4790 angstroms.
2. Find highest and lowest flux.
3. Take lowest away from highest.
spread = 4.64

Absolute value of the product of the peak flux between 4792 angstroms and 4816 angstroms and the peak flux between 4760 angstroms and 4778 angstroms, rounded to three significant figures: 509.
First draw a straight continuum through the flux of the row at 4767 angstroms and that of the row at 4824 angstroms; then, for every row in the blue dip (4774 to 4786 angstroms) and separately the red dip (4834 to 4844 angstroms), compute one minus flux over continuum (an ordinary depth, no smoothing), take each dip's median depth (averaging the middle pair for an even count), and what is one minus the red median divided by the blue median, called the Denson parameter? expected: -9.8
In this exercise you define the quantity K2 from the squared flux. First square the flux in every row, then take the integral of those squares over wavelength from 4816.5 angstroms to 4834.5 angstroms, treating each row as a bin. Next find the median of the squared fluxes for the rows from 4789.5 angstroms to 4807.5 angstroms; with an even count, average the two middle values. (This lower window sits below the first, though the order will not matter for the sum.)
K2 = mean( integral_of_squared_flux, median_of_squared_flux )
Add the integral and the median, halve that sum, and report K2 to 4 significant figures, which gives 3856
